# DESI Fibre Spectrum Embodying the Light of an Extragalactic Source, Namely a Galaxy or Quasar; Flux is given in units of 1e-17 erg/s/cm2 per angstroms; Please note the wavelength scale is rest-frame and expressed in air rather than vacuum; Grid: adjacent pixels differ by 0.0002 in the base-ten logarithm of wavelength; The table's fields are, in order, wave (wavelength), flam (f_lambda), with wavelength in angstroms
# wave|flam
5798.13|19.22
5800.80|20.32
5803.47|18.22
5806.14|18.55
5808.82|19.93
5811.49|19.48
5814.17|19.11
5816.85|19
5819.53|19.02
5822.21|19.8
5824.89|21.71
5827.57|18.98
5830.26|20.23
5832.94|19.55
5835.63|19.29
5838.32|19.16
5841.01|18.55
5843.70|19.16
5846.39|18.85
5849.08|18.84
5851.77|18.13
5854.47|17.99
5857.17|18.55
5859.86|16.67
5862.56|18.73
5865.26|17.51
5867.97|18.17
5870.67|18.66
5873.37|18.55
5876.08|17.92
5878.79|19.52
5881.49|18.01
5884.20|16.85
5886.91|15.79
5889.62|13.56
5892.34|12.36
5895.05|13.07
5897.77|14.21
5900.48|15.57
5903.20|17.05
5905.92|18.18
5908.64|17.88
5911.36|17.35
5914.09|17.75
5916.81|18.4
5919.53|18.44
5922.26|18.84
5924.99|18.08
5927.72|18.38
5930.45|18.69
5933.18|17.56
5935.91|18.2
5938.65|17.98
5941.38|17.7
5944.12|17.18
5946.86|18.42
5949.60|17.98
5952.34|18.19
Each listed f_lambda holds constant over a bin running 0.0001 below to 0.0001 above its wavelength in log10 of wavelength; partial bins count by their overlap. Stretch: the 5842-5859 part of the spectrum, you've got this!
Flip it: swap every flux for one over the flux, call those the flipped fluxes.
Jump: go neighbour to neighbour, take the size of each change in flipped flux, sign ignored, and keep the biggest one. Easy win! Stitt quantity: 0.002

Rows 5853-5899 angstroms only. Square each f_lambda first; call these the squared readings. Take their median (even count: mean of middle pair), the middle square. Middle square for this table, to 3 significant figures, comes 321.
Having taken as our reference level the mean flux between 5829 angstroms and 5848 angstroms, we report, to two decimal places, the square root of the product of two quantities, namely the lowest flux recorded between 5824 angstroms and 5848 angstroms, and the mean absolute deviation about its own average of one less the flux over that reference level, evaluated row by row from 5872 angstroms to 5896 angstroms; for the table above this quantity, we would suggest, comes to 1.46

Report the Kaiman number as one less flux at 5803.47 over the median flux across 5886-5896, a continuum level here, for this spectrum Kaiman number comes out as -0.37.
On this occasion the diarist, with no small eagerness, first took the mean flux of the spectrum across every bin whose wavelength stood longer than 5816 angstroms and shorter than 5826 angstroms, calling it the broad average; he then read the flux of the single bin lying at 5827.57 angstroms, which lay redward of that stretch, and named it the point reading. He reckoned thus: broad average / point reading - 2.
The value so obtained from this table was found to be -0.95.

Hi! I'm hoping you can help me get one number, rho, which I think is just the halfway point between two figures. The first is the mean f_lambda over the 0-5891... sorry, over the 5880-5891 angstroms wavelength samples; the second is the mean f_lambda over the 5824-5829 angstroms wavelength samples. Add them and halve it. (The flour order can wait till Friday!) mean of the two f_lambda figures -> 18.2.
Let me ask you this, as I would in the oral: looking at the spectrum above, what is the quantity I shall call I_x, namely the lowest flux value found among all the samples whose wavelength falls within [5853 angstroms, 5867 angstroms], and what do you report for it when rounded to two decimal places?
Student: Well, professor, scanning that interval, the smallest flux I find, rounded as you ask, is 16.67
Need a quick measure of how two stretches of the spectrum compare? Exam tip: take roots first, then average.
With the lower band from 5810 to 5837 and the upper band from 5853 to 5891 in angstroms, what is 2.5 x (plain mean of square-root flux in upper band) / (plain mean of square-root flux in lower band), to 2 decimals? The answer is 2.37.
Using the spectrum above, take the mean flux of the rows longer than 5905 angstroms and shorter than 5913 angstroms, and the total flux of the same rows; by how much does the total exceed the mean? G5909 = 35.6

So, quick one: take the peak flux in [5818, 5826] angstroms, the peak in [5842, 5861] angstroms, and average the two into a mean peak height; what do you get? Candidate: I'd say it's 20.4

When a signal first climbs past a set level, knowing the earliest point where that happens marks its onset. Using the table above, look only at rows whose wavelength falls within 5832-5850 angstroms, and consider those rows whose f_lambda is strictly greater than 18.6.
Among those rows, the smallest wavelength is 5832.94 angstroms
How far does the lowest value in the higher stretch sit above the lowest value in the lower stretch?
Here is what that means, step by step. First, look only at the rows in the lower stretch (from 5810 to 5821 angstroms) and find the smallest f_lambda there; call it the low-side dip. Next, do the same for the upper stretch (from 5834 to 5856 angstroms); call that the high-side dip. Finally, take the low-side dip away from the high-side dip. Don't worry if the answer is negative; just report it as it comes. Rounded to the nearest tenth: -1.0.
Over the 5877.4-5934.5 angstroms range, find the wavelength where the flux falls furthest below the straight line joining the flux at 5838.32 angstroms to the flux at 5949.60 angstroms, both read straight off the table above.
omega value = 5892.34 angstroms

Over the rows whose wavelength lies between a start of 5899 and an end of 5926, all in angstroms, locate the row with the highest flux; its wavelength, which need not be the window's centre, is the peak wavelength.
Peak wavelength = 5922.26 angstroms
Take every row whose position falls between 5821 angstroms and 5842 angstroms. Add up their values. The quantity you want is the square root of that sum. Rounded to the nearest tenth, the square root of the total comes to 12.5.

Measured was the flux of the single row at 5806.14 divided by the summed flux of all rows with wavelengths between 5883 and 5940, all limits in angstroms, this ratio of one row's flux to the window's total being 0.0524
